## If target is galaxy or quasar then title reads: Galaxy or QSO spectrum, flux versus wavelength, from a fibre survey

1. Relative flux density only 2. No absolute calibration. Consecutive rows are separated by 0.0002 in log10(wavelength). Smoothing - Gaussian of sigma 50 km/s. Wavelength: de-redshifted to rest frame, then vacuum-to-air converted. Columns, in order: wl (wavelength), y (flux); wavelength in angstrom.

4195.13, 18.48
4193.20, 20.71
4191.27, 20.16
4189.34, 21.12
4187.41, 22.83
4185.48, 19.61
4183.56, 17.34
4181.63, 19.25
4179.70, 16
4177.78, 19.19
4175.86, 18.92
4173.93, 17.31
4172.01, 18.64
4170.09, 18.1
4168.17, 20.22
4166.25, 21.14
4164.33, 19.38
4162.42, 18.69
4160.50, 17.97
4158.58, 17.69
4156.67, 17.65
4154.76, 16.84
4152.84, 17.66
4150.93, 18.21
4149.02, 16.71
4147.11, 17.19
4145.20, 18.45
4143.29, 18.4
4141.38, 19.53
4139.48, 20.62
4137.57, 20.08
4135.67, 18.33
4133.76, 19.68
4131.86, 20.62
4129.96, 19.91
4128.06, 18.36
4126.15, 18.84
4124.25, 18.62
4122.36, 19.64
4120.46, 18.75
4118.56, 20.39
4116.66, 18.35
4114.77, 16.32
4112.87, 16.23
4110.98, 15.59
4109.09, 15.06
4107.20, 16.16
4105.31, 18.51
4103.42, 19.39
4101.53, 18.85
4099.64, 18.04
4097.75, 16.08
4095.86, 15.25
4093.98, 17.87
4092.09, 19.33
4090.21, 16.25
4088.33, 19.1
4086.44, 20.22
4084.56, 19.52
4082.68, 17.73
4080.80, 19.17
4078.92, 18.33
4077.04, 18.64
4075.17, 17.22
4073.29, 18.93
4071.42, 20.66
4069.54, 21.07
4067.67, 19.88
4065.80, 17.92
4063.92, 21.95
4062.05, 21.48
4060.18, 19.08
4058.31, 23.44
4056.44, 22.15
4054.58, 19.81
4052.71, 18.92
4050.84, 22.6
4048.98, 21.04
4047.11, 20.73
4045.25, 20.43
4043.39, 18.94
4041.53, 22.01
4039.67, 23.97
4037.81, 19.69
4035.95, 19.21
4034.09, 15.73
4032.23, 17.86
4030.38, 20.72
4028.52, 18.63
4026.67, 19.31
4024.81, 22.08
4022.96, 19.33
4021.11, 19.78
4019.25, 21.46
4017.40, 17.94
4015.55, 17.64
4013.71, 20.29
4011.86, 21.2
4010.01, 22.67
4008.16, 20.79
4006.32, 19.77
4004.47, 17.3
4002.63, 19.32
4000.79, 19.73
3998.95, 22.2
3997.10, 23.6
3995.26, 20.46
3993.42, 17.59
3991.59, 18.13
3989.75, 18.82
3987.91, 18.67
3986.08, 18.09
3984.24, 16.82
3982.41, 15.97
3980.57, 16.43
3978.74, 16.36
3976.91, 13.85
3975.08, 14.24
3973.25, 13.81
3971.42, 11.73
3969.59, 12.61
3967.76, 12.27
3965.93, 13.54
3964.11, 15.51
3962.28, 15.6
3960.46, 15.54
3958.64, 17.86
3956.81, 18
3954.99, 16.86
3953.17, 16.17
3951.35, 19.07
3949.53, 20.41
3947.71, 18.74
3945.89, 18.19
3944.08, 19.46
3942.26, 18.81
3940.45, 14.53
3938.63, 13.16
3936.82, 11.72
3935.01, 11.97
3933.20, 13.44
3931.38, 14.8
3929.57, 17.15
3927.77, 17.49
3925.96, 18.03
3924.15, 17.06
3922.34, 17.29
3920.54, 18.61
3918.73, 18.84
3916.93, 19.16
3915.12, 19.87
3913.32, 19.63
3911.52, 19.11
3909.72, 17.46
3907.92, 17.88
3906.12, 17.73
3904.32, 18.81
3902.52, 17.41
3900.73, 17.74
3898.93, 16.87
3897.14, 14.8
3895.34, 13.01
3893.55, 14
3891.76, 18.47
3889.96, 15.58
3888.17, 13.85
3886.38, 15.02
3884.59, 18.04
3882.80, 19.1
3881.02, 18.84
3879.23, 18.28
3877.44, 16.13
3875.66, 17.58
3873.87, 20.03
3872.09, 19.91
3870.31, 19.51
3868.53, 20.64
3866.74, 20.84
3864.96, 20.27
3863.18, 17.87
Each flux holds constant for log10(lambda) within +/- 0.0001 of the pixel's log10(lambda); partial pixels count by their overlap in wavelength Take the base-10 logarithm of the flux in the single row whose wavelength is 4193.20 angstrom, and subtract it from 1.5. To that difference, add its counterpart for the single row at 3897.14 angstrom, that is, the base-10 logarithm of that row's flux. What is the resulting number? 1.35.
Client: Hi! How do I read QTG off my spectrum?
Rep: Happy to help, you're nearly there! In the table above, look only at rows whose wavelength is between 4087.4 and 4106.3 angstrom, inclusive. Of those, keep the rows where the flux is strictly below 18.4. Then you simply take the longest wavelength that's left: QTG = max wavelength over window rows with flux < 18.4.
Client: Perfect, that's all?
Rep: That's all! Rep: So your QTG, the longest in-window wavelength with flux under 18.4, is 4099.64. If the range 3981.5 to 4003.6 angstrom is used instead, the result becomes 3993.42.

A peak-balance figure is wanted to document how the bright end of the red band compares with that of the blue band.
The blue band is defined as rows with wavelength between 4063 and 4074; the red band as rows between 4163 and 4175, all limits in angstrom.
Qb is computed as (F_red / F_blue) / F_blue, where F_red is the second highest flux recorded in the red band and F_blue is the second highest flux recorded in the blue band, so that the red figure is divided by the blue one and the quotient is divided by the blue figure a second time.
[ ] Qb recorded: 0.046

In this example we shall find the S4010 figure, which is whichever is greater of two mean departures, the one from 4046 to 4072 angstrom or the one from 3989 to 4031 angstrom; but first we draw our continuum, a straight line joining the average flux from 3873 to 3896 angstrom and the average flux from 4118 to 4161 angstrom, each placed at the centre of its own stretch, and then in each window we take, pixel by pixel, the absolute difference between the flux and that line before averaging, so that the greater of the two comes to 2.7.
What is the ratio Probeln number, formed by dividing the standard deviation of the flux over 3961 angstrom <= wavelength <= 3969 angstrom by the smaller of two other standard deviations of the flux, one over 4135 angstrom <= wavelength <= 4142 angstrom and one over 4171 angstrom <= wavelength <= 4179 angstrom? 1.94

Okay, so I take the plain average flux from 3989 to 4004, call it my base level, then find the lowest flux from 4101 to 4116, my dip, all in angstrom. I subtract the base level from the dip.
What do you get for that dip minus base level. -4.9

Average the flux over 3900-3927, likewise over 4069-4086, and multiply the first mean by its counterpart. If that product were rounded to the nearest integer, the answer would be 348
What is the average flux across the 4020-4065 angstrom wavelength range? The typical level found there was 20.4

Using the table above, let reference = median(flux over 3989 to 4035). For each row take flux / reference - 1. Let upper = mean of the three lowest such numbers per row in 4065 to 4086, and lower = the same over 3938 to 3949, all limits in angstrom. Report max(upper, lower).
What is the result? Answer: -0.11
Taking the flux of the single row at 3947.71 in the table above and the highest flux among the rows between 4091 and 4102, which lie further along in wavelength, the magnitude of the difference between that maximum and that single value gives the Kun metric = 0.6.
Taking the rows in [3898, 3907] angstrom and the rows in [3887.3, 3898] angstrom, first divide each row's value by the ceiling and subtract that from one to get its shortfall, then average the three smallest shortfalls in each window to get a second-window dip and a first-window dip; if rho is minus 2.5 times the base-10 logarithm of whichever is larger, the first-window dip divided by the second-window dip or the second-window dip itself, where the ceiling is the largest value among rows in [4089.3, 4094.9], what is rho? -1.0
